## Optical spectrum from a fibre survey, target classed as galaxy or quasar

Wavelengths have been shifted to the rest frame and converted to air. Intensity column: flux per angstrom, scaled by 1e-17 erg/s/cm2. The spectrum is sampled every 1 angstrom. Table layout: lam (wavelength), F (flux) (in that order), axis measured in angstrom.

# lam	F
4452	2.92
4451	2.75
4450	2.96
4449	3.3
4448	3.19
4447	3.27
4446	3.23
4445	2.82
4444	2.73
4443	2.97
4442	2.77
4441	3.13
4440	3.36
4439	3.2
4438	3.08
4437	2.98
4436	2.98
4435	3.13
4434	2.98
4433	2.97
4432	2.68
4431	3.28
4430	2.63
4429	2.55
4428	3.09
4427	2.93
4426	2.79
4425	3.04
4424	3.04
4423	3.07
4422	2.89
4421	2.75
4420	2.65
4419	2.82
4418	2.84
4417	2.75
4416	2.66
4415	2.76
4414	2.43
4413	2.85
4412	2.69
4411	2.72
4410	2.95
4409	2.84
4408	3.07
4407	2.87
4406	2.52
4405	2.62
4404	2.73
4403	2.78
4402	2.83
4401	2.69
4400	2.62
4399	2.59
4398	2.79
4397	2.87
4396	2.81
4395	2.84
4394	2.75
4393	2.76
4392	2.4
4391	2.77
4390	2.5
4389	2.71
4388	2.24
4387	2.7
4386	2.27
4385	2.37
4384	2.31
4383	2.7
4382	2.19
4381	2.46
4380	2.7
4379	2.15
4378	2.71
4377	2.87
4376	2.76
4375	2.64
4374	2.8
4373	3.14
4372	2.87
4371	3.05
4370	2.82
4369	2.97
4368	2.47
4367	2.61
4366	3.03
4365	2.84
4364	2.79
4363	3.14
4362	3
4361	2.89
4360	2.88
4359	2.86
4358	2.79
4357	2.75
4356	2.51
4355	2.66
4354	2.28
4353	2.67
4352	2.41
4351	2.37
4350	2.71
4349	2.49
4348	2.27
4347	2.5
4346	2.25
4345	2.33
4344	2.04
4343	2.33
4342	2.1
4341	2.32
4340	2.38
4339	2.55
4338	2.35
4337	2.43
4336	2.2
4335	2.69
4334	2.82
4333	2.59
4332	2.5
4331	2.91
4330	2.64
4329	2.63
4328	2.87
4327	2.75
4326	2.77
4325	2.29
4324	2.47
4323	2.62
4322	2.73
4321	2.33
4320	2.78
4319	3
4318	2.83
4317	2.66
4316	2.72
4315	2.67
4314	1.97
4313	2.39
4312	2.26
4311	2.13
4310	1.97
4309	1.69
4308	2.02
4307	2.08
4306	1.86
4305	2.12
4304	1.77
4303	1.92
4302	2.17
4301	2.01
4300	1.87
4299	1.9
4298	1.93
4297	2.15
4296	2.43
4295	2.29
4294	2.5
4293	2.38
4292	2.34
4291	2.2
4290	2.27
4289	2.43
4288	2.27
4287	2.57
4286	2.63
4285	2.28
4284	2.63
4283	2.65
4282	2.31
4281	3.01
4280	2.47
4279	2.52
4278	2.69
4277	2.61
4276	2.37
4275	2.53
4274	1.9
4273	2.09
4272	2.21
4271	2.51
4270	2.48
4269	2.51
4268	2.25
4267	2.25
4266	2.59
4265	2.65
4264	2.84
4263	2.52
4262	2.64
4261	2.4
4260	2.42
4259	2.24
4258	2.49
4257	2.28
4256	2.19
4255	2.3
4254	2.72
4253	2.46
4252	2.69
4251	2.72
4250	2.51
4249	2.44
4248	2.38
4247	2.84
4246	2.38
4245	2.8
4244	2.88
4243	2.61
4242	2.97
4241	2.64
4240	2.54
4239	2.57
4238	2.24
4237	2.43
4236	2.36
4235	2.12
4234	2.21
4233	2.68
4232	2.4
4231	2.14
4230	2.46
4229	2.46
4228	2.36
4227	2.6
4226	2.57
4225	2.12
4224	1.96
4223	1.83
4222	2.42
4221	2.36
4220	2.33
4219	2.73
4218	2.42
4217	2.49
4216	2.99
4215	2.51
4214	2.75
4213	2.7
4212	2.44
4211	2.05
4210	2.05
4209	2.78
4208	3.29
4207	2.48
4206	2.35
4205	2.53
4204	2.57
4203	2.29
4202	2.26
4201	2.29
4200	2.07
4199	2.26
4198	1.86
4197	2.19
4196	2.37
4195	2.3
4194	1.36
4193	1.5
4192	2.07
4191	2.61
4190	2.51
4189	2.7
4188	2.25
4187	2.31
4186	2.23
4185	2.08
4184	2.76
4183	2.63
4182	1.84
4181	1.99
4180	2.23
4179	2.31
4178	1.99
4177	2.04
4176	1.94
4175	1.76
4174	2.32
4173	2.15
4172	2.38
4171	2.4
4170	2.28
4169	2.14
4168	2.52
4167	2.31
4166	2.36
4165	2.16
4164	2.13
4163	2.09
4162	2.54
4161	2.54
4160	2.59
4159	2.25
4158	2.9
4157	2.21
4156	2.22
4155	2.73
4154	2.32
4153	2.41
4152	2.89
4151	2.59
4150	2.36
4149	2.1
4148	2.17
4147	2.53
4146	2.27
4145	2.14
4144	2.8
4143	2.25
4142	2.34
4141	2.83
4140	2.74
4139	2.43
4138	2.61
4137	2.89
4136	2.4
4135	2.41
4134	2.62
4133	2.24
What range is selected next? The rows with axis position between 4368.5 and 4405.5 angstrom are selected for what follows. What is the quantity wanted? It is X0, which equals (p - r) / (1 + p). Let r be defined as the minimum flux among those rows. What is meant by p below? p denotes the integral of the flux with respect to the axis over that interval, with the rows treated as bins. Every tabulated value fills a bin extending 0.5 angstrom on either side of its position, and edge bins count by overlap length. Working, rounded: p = 99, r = 2.15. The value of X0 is 0.968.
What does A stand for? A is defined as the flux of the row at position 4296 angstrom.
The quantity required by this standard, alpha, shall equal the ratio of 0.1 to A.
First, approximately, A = 2.43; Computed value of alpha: 0.041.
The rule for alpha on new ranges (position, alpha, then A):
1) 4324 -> 0.040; 2.47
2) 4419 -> 0.035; 2.82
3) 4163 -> 0.048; 2.09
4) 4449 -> 0.030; 3.3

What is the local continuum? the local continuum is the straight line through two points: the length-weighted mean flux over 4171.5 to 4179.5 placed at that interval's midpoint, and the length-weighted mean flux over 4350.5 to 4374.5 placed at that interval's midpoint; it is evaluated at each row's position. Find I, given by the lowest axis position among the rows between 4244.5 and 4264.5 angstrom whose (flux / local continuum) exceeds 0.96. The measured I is 4245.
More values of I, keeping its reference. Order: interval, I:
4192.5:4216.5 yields 4195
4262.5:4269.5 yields 4263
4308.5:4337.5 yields 4315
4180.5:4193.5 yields 4183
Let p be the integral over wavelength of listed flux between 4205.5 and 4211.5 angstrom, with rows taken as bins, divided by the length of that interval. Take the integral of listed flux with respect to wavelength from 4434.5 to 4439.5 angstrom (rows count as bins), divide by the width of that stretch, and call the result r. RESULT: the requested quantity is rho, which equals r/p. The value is 1.23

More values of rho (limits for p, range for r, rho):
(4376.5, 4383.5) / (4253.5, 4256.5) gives 0.95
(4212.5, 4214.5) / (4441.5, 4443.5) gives 1.05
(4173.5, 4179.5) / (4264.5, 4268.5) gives 1.18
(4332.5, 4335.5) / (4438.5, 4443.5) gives 1.14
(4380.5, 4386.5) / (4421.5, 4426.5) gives 1.24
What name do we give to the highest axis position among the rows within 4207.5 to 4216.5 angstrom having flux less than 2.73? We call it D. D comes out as 4215 angstrom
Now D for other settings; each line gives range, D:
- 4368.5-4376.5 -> 4375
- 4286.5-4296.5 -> 4296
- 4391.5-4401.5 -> 4401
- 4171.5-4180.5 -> 4180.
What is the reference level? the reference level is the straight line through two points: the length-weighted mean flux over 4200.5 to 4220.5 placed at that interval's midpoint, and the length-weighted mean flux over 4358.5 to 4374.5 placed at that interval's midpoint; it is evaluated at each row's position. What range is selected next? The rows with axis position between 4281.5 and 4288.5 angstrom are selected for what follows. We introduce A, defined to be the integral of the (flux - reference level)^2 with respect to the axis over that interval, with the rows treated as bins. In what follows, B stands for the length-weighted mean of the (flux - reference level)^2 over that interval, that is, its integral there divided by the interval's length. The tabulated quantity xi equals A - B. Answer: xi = 0.4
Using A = 0.5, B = 0.07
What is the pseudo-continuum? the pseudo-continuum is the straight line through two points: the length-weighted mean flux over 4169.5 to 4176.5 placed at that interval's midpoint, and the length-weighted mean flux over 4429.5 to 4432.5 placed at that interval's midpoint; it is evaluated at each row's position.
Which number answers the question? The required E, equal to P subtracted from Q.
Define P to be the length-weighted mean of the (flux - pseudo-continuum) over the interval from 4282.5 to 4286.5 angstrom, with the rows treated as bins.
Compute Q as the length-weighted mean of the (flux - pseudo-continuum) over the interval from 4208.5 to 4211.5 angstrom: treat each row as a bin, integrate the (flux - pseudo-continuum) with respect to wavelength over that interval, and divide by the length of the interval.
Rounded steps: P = 0.07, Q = 0.02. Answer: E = -0.1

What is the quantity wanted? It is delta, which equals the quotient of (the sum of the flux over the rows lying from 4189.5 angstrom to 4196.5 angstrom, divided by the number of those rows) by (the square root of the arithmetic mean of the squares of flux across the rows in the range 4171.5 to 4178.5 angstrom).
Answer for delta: 1.00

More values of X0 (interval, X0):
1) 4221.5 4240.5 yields 0.938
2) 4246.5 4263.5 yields 0.926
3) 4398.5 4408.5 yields 0.876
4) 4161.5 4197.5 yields 0.971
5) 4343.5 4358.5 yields 0.920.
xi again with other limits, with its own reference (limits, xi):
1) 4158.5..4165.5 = 0.3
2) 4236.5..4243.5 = 0.2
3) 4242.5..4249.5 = 0.3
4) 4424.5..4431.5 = 0.5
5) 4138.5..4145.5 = 0.6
